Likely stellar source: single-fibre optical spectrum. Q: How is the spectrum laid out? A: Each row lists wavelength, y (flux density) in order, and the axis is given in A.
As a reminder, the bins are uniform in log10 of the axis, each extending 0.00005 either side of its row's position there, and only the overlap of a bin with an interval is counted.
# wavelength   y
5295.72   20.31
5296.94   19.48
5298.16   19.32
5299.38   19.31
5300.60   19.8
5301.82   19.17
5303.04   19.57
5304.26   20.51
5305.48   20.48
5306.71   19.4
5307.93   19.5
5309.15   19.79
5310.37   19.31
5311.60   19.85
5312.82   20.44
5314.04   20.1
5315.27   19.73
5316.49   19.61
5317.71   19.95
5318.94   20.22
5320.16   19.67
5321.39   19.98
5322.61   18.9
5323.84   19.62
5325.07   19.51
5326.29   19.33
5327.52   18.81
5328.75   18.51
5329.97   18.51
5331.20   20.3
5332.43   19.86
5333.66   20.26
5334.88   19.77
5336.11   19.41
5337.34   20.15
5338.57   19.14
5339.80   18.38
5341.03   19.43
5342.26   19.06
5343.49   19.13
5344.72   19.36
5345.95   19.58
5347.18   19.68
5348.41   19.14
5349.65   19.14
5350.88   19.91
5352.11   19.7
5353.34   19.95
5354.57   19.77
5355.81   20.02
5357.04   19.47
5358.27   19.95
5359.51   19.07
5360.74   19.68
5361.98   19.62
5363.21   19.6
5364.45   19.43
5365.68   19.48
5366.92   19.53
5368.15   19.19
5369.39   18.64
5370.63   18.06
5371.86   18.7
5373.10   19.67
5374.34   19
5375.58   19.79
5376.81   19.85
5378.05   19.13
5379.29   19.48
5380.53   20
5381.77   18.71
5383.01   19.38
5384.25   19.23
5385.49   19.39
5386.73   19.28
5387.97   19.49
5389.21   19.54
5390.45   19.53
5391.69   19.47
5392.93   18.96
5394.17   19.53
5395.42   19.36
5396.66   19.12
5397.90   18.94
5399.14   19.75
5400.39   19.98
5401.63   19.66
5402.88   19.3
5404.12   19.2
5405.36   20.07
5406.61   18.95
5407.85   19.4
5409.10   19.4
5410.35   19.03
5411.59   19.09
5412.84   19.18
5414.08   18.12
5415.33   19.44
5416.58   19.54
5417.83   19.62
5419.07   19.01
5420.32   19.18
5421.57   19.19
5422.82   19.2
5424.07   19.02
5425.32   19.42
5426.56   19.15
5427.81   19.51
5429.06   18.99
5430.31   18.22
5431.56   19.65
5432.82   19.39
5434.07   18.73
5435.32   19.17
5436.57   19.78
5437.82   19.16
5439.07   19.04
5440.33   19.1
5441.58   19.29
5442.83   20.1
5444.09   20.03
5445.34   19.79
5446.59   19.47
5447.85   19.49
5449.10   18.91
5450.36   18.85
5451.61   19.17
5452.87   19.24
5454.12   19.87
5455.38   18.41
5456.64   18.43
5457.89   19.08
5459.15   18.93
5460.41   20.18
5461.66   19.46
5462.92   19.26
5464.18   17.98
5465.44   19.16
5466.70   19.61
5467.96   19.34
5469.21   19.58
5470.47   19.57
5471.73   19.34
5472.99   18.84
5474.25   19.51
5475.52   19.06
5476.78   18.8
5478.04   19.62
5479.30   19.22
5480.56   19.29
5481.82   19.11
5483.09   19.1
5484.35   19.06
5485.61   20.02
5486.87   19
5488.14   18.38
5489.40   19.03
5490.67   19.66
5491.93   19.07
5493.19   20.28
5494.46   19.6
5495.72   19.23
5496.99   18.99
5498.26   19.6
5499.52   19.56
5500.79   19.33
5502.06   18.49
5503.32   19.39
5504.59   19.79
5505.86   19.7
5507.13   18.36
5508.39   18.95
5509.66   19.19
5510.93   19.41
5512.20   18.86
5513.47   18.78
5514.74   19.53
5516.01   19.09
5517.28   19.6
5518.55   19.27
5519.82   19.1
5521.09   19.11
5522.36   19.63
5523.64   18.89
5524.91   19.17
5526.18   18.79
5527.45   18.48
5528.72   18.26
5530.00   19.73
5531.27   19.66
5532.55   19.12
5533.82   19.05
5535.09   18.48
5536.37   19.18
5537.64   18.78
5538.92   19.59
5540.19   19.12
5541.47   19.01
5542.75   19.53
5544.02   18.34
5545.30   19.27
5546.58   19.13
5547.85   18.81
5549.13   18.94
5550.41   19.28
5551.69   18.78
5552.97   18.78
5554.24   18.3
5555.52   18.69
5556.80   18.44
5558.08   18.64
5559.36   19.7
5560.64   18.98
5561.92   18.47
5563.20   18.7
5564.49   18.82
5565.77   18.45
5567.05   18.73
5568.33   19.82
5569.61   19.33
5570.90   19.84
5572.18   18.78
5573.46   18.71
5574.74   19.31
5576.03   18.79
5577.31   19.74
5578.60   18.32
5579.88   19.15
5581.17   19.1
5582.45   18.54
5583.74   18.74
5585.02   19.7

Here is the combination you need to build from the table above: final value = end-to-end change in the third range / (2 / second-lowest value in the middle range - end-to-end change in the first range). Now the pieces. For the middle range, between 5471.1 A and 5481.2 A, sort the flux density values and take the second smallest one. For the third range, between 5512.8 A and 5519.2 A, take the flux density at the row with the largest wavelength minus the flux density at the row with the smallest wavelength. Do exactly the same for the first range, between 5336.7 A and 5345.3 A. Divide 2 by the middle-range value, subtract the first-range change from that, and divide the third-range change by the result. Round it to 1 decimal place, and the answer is 0.5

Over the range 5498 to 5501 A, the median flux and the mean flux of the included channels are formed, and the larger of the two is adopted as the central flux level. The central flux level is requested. 19.56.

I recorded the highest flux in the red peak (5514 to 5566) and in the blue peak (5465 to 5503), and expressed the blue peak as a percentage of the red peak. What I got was 103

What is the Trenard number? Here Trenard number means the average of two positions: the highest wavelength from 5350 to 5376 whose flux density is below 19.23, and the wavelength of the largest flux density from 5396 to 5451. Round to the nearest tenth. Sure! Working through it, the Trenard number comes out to 5408.6 A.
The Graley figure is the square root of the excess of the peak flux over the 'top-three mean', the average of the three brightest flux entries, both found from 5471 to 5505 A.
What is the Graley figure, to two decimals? 0.50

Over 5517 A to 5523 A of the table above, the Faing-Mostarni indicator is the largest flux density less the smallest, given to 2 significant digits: 0.53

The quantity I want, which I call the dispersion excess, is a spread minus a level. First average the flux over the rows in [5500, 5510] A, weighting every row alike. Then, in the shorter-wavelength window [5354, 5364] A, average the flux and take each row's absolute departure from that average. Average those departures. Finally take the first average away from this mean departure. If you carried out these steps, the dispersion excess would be -18.9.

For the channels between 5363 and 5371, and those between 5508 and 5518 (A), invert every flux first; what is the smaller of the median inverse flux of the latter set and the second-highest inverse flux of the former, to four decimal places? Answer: 0.0522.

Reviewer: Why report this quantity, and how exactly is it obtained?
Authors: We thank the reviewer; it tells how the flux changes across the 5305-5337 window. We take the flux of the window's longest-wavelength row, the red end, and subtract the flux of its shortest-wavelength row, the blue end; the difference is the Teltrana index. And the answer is -1.1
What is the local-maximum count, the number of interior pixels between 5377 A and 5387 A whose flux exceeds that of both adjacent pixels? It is 3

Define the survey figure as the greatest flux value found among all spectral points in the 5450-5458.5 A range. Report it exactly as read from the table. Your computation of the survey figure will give 19.87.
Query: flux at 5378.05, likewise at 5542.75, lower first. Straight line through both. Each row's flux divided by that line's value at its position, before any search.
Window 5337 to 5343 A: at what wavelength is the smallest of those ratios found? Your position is 5339.80 A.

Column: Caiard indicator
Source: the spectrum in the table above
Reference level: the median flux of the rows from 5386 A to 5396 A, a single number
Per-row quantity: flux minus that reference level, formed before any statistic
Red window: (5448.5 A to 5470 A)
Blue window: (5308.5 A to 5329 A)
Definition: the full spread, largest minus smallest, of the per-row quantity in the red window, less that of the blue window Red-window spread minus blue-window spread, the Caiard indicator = 0.3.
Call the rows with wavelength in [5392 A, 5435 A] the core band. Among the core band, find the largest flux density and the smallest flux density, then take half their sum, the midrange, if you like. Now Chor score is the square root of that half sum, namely 4.370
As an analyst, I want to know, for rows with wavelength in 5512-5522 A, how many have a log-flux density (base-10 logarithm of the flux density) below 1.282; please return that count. 5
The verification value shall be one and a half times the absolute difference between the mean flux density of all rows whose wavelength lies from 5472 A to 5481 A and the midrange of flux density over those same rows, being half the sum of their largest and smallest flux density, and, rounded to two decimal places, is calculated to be 0.03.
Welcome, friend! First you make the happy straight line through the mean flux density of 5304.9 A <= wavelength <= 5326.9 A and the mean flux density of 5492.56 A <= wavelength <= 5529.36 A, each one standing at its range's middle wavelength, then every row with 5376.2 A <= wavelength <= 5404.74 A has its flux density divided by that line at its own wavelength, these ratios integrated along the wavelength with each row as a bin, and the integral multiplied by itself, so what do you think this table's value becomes 804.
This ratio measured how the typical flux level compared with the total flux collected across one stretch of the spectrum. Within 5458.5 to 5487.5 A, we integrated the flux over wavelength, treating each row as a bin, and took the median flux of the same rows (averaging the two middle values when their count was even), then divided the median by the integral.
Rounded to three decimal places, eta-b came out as 0.034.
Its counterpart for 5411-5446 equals 0.028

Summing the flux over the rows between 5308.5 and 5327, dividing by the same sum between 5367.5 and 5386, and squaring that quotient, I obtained 1.05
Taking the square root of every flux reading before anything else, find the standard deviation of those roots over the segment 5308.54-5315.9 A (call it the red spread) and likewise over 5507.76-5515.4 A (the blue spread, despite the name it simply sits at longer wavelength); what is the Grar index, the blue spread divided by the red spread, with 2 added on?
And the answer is 2.8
